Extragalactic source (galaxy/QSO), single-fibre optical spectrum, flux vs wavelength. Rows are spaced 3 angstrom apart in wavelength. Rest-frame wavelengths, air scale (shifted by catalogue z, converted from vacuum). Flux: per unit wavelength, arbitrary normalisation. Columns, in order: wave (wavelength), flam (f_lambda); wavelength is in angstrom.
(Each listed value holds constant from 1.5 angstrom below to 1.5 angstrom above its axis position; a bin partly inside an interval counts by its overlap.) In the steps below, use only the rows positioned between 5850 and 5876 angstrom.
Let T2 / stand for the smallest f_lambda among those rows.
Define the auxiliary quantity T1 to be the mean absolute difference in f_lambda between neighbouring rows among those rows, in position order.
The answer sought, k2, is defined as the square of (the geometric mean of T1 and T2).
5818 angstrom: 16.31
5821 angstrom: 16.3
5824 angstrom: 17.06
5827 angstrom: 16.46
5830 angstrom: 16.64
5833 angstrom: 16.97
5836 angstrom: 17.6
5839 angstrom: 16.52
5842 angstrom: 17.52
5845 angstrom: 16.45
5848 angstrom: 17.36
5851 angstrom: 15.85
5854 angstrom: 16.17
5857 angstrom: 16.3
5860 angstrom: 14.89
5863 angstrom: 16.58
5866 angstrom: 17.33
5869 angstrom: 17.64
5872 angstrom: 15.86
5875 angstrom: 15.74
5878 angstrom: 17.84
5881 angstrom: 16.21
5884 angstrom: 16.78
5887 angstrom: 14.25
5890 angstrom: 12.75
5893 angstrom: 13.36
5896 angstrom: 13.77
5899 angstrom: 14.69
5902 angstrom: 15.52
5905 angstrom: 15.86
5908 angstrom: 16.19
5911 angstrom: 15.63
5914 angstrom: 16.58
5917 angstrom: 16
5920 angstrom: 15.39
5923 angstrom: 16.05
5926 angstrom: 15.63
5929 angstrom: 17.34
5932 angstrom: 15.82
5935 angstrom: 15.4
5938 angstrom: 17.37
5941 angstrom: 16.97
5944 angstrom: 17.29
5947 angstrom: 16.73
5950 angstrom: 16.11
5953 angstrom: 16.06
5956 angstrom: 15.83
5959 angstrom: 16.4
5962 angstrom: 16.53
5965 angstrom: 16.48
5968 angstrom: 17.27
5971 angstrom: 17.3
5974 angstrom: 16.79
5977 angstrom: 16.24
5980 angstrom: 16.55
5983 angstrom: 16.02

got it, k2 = 12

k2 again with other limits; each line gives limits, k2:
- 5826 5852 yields 13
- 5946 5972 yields 5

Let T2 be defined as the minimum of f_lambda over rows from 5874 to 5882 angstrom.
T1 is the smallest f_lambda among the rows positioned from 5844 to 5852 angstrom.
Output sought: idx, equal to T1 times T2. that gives 249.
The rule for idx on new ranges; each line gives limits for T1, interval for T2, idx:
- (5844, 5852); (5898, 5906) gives 233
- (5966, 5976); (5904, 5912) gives 262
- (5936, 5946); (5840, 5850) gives 279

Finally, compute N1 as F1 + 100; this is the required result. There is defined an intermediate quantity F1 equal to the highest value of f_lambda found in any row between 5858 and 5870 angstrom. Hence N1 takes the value 118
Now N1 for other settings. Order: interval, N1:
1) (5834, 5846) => 118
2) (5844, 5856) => 117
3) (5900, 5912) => 116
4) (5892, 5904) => 116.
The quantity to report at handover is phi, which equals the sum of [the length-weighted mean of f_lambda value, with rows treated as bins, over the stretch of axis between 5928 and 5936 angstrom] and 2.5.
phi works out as 18.7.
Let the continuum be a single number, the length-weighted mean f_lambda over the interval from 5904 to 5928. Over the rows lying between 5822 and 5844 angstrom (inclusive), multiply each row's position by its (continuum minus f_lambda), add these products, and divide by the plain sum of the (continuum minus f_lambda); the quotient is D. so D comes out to 5834.0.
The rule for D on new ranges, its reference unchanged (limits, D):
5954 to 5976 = 5968.3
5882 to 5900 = 5893.2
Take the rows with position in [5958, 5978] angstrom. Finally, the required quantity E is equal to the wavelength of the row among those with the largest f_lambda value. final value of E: 5971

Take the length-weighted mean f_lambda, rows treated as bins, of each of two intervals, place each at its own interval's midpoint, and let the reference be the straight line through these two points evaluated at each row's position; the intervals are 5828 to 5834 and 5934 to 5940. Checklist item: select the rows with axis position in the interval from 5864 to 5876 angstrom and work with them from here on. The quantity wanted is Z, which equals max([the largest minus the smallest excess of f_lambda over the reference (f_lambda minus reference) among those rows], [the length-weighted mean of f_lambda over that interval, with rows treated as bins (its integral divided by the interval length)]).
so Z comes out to 16.7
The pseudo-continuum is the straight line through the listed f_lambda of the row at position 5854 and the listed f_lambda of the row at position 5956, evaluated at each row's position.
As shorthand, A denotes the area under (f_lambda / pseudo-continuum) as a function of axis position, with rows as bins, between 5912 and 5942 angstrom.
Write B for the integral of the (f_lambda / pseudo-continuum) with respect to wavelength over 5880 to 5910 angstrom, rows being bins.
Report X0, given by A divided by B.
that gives 1.09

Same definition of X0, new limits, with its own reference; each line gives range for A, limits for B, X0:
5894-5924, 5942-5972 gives 0.93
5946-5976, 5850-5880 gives 1.03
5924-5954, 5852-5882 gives 1.02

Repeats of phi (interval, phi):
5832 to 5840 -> 19.6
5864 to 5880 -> 19.4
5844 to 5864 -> 18.7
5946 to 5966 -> 18.8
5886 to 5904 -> 16.6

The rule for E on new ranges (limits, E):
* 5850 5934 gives 5878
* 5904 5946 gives 5938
